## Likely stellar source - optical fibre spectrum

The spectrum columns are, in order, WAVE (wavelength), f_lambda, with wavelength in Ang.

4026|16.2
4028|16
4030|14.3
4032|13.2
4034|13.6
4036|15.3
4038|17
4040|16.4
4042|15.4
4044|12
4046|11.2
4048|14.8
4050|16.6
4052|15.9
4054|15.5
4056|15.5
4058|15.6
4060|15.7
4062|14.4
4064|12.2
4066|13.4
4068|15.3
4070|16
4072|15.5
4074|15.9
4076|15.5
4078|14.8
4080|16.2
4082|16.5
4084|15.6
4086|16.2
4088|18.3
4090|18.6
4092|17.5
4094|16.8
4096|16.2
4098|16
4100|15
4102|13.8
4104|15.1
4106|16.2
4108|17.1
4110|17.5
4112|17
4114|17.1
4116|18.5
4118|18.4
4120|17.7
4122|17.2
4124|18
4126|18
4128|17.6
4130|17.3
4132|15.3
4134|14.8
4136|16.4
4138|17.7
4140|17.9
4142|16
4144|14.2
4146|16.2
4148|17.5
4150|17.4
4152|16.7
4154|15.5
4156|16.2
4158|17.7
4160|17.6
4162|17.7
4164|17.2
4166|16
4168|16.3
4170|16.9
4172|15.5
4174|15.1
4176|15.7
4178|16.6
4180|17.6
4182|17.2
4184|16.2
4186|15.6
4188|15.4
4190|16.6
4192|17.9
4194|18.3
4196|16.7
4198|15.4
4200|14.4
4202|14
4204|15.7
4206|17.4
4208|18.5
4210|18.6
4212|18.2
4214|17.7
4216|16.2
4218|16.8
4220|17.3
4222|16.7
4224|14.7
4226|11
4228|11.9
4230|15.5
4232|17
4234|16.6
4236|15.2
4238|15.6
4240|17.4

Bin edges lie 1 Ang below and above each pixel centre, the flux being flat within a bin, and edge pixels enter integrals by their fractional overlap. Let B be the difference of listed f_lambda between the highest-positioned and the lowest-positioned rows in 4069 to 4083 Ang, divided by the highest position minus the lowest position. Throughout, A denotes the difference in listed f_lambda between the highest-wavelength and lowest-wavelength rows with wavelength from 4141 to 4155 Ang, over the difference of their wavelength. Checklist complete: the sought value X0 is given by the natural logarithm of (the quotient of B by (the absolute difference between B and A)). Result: -0.69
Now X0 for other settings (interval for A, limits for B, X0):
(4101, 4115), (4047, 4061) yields -0.98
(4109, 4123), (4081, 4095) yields -0.69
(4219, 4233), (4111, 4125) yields -0.26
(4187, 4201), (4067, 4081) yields -0.75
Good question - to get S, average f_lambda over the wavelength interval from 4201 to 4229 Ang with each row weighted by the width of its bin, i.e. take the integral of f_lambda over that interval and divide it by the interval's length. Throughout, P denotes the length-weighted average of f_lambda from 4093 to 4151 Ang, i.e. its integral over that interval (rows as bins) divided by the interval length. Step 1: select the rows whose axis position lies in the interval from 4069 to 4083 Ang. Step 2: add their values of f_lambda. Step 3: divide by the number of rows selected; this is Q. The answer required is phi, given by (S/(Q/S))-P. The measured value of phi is -0.4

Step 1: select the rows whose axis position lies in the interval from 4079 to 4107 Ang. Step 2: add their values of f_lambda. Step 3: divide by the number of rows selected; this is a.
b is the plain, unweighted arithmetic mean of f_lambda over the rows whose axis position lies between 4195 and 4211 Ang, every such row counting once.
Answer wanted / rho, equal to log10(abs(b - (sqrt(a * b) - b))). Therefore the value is 1.21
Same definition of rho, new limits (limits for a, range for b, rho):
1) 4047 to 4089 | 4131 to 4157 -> 1.22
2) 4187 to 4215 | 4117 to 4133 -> 1.25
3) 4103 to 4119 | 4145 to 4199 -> 1.21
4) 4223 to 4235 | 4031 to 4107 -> 1.20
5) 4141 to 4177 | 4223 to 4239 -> 1.14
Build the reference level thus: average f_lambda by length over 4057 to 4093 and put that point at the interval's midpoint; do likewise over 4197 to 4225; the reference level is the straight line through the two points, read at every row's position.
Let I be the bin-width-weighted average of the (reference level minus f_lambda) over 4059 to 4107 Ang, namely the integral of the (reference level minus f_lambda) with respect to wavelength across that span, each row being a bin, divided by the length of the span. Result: 0.09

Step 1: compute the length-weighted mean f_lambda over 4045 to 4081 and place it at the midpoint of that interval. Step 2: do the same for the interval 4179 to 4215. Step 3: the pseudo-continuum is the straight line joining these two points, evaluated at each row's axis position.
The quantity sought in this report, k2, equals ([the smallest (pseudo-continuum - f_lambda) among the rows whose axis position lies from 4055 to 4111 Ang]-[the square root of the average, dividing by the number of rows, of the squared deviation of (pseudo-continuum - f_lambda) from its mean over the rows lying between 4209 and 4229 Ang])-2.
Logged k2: -7.8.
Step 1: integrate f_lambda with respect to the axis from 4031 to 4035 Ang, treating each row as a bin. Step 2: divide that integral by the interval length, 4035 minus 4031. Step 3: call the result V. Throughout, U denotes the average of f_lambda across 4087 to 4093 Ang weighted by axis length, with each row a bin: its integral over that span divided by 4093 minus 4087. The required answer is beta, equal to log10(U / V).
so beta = 0.131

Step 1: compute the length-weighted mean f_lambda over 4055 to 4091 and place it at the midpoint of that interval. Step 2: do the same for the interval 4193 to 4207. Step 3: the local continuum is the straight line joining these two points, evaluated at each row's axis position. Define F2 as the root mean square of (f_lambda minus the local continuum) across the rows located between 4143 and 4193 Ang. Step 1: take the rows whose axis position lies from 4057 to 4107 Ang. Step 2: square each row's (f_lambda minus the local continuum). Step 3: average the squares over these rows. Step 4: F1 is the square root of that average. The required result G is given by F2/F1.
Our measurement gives 0.8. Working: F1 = 1.3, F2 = 1.13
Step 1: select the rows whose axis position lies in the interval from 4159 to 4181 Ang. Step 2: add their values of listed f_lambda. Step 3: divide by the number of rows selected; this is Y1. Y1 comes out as 16.6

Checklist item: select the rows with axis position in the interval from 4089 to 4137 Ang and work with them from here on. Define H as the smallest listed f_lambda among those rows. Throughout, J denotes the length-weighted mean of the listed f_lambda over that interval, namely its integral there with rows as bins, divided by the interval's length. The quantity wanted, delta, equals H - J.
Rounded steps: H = 13.8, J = 16.8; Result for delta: -3.0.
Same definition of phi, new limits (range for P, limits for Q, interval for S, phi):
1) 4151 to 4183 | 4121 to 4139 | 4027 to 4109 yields -2.5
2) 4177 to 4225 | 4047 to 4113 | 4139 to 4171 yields 0.9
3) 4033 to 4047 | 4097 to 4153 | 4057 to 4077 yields -1.0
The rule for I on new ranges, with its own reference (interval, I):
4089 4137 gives -0.84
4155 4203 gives -0.06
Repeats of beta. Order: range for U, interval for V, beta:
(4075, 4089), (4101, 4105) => 0.048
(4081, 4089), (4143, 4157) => 0.011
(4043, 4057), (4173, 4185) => -0.053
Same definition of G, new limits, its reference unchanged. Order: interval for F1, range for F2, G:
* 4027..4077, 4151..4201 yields 0.7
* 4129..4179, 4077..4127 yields 1.4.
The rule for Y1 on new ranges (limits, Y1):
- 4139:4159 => 16.5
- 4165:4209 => 16.3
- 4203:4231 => 16.2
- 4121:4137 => 16.8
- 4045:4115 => 15.7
